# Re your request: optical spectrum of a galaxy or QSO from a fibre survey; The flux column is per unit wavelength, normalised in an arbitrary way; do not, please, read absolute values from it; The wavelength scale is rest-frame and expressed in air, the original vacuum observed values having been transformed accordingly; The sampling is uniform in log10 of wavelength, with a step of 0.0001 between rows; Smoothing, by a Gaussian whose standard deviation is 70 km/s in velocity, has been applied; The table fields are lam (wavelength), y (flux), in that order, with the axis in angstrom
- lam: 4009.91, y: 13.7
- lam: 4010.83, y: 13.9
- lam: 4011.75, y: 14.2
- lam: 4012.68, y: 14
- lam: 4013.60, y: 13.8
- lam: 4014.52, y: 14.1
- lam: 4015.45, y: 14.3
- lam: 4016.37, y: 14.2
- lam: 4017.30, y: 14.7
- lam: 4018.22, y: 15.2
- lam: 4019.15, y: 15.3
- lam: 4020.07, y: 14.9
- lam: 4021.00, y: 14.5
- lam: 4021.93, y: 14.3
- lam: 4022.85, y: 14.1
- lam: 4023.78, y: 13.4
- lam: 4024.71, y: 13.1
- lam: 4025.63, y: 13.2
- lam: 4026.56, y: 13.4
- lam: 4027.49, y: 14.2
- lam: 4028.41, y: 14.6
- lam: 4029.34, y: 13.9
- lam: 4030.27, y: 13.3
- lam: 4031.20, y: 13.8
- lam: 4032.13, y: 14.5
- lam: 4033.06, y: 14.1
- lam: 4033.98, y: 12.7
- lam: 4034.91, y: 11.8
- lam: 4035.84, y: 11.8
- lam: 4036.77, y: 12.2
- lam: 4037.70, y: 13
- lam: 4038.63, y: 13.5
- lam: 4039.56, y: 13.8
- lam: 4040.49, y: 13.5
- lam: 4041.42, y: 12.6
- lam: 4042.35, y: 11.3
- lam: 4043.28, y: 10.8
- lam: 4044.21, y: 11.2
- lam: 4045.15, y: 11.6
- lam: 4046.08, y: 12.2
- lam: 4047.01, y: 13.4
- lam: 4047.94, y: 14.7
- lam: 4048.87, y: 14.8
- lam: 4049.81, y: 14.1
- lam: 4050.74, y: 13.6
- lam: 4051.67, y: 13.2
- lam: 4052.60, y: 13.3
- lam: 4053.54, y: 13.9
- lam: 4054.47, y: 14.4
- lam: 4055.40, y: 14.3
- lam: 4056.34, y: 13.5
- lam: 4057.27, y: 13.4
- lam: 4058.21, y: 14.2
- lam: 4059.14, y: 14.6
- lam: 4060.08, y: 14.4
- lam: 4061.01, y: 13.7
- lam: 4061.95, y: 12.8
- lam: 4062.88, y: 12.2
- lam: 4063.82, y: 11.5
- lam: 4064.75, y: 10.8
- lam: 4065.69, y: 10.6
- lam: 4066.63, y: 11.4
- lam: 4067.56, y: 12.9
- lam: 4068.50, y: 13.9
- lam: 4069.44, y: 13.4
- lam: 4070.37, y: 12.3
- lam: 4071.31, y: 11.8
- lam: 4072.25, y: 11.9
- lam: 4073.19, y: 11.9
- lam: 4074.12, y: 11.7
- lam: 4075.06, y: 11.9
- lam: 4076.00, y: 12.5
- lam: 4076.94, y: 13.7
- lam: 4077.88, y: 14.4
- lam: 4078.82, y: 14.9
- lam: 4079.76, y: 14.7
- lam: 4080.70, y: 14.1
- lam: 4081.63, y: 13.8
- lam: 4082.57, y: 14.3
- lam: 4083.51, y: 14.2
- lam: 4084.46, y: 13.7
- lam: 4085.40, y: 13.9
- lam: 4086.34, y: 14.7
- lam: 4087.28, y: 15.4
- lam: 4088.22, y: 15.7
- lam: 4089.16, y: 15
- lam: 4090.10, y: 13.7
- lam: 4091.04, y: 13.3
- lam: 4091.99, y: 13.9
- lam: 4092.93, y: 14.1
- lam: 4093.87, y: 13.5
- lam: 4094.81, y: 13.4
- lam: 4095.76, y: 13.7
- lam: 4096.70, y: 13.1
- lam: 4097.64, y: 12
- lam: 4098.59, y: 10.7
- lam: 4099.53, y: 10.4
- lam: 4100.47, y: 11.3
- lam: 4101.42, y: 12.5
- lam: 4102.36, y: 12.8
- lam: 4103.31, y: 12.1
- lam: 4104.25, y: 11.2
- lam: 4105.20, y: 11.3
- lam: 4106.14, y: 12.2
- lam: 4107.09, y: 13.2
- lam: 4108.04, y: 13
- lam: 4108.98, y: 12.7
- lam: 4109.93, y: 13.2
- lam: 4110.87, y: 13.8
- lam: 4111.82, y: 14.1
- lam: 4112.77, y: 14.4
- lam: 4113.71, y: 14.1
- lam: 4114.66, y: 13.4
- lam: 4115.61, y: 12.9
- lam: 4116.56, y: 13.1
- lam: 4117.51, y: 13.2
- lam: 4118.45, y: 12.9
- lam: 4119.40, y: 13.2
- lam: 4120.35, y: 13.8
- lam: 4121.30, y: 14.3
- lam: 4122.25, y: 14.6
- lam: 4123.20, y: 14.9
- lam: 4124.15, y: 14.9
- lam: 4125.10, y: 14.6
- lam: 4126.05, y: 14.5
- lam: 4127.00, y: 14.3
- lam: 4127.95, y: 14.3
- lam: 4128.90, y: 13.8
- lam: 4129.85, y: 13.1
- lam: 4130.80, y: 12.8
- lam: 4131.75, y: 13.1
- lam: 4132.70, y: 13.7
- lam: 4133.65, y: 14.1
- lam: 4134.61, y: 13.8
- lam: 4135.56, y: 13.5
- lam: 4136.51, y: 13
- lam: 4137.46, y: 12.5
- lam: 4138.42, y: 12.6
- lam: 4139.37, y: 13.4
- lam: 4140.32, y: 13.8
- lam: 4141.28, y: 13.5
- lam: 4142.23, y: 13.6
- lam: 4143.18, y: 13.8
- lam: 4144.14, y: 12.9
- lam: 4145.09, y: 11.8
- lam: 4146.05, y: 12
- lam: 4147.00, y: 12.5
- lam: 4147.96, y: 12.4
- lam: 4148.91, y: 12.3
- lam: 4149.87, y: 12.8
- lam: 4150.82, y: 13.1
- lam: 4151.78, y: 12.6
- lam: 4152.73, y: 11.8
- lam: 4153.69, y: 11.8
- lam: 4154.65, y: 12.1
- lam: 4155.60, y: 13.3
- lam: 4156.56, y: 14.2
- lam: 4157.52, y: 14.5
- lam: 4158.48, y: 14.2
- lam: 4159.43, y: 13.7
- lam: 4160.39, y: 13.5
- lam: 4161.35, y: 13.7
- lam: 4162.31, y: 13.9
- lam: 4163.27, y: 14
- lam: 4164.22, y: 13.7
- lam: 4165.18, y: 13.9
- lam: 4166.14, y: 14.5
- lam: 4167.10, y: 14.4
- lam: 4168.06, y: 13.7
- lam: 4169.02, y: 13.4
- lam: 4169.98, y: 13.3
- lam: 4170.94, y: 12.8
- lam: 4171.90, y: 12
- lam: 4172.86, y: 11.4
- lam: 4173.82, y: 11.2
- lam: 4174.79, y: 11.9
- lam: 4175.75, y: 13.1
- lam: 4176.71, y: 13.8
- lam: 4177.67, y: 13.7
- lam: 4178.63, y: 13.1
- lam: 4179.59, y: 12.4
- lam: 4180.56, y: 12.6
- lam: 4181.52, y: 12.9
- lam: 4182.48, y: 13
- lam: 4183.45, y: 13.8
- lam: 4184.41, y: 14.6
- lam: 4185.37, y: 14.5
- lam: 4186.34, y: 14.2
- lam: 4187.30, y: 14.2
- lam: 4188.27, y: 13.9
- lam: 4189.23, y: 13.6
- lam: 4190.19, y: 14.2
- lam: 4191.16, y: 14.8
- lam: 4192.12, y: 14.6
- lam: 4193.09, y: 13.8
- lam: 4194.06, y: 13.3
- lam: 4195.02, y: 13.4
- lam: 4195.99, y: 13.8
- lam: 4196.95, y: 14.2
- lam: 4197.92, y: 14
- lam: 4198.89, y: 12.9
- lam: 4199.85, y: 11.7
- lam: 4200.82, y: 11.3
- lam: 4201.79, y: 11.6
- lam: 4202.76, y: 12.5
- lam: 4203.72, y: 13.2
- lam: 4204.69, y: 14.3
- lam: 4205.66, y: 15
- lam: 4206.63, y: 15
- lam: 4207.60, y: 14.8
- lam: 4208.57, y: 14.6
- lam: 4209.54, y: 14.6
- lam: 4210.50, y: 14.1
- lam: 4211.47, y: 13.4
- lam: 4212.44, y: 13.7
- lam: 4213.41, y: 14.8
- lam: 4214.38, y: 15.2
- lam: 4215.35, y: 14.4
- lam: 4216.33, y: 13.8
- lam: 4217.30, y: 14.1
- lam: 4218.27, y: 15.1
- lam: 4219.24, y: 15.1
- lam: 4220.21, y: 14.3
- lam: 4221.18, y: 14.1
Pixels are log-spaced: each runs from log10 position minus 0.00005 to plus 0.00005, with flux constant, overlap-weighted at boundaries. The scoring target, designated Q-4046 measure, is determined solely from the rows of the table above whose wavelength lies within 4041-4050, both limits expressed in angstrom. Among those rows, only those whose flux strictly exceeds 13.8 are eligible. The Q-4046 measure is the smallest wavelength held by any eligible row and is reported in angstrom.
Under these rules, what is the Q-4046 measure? 4047.94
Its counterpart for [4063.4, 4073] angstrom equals 4068.50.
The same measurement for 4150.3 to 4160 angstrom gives 4156.56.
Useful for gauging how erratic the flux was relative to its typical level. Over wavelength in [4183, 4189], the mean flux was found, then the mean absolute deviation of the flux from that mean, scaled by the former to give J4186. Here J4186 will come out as 0.016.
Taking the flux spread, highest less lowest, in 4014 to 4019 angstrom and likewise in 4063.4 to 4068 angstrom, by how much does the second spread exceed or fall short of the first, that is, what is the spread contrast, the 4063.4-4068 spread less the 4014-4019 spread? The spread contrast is 1.2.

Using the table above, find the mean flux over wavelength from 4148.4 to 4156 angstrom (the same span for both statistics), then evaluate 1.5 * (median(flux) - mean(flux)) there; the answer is -0.04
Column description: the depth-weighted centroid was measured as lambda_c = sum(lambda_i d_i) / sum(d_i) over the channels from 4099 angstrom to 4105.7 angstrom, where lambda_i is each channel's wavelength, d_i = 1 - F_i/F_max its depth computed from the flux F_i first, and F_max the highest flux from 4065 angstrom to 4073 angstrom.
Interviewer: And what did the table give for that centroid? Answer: 4102.2 angstrom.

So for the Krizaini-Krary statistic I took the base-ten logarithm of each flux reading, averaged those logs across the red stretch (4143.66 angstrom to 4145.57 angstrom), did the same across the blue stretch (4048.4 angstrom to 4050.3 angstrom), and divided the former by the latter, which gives 0.94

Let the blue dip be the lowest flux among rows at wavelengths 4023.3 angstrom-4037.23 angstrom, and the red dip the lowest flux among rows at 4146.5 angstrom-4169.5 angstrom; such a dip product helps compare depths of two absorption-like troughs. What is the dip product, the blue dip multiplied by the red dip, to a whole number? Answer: 139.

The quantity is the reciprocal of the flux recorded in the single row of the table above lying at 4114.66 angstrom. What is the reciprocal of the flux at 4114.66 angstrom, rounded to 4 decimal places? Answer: 0.0746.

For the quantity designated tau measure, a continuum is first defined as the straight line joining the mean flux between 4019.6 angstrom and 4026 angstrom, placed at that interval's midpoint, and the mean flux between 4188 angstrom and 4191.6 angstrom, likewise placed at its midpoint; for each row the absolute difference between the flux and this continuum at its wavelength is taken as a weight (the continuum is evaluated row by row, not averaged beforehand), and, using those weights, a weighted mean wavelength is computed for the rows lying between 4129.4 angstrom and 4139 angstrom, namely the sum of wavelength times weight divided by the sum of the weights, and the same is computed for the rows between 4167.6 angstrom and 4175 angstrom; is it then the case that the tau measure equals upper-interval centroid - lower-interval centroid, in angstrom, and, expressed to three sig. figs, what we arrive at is 37.9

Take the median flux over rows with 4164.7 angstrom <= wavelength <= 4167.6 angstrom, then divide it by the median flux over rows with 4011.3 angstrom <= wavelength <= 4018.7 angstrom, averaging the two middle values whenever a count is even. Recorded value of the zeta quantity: 1.01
